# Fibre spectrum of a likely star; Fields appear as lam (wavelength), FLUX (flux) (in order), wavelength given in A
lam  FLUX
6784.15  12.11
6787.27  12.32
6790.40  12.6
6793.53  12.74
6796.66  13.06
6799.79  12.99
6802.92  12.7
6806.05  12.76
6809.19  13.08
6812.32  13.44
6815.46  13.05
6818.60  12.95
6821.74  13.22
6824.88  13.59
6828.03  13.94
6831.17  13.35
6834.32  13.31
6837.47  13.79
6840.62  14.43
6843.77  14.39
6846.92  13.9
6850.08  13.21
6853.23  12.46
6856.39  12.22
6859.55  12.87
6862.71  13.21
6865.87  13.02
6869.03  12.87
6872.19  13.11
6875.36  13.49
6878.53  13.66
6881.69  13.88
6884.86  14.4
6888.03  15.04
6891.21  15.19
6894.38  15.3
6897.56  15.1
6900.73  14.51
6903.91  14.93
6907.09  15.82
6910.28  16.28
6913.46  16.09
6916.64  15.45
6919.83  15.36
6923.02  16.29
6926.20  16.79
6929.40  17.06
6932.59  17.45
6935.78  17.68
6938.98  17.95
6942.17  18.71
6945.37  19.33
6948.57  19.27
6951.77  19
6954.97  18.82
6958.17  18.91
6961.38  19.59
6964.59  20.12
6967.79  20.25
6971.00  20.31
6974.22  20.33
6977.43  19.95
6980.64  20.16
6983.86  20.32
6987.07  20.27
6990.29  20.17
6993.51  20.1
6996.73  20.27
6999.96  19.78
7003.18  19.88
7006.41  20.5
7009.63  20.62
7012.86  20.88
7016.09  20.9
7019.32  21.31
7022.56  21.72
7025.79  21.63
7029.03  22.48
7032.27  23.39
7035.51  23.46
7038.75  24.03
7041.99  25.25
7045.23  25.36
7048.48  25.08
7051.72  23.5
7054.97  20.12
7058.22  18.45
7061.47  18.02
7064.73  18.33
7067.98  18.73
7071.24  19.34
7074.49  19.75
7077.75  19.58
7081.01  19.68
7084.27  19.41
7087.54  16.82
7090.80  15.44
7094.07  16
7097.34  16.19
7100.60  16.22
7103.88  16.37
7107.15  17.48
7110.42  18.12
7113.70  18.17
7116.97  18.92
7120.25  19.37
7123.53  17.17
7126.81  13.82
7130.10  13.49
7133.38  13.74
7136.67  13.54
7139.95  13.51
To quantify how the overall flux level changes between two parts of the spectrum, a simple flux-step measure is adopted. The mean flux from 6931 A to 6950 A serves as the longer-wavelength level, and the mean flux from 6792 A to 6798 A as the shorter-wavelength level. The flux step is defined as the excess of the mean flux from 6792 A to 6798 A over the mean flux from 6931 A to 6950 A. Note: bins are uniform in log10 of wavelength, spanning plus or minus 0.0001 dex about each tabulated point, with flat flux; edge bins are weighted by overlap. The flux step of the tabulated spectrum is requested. -5.50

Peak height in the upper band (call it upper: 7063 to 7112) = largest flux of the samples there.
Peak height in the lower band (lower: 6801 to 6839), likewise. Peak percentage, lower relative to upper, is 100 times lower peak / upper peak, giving 71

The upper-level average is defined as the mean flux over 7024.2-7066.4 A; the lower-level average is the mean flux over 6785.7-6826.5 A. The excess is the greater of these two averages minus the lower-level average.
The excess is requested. 9.3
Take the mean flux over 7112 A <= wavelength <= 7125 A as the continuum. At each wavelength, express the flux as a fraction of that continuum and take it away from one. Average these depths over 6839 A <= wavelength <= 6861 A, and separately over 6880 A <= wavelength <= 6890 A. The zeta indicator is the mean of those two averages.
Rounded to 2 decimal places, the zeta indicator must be 0.25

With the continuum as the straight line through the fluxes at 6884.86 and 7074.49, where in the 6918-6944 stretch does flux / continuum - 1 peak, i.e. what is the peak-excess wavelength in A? 6942.17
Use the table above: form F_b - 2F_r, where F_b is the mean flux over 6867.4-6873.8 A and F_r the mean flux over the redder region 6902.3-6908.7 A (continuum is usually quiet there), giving -18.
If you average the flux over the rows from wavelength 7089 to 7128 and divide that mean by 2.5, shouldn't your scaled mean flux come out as 6.8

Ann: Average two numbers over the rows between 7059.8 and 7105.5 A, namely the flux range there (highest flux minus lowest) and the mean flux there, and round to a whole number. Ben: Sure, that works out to 11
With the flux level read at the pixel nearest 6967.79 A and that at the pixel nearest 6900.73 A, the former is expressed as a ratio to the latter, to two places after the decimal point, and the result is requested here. 1.40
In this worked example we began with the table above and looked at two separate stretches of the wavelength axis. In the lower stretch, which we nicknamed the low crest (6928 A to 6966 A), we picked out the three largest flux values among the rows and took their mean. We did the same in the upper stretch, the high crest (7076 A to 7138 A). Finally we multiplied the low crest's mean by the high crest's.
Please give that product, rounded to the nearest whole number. 385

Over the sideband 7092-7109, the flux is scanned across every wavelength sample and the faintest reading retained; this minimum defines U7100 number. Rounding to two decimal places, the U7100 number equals 16.00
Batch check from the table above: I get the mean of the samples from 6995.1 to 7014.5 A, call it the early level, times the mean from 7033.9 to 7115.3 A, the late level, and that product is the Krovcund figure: 397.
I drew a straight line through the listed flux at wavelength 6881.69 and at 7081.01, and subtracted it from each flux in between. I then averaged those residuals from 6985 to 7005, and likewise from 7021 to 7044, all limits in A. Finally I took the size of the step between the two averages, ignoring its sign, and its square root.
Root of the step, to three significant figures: 1.41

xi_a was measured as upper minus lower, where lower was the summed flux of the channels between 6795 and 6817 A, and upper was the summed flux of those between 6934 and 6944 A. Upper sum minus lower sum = -37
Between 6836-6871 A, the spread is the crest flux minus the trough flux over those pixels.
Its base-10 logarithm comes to 0.34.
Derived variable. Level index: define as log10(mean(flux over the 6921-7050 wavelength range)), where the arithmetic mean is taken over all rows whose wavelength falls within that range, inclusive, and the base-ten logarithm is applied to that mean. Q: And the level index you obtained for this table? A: 1.31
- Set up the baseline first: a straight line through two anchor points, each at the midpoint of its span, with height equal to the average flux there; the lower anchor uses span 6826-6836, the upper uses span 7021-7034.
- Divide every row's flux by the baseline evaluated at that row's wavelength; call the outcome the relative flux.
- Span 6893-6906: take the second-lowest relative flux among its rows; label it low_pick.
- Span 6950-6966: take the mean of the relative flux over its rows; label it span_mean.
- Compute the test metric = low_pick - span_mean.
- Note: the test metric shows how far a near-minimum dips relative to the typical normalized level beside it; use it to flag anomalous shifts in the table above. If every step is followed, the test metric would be -0.11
